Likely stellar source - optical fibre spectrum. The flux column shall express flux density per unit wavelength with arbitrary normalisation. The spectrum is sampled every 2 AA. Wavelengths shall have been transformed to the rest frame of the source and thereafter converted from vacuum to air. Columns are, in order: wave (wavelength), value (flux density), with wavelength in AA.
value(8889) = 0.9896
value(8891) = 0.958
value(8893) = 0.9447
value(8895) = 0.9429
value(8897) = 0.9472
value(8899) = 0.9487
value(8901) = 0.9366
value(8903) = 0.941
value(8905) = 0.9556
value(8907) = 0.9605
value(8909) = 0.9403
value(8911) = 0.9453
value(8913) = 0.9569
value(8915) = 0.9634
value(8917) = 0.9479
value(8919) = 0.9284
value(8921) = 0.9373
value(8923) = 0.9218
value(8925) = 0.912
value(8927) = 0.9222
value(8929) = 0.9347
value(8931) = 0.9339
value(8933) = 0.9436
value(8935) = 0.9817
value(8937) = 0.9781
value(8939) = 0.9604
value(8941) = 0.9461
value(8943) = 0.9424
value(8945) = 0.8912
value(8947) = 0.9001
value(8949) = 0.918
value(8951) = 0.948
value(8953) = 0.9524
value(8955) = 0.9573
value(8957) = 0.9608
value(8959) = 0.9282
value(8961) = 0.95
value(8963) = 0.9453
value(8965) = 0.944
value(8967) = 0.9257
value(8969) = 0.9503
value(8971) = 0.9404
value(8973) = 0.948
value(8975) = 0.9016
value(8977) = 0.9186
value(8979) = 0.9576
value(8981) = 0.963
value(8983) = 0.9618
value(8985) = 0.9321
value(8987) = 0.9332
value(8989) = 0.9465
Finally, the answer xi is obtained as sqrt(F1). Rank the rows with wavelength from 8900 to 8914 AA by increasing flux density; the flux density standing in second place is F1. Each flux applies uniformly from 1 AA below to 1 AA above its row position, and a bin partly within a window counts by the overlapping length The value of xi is 0.970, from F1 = 0.9403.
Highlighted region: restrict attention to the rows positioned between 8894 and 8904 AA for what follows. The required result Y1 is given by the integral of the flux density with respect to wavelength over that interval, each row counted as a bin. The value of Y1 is 9.43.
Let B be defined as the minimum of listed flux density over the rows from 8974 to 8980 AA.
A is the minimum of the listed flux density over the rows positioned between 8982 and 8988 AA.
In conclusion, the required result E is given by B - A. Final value -0.03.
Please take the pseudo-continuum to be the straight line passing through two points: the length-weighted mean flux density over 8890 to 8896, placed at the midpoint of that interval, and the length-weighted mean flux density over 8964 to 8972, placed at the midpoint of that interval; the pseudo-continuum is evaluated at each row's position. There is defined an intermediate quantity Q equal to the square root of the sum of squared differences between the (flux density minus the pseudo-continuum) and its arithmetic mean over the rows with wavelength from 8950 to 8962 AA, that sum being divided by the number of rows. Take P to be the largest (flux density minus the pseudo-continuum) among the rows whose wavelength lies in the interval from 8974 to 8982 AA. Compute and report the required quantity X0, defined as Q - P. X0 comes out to -0.014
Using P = 0.024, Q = 0.010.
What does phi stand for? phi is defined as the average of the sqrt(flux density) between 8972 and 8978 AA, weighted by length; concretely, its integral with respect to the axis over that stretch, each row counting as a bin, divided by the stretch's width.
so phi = 0.961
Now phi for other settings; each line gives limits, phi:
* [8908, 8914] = 0.973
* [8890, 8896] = 0.974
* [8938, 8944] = 0.974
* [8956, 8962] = 0.973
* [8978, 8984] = 0.980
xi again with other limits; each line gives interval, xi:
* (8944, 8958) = 0.949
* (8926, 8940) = 0.966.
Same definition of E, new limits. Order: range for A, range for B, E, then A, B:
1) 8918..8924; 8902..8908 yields 0.02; 0.9218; 0.941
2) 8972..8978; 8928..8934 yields 0.03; 0.9016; 0.9339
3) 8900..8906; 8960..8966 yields 0.01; 0.9366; 0.944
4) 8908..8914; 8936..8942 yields 0.01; 0.9403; 0.9461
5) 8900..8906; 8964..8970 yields -0.01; 0.9366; 0.9257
